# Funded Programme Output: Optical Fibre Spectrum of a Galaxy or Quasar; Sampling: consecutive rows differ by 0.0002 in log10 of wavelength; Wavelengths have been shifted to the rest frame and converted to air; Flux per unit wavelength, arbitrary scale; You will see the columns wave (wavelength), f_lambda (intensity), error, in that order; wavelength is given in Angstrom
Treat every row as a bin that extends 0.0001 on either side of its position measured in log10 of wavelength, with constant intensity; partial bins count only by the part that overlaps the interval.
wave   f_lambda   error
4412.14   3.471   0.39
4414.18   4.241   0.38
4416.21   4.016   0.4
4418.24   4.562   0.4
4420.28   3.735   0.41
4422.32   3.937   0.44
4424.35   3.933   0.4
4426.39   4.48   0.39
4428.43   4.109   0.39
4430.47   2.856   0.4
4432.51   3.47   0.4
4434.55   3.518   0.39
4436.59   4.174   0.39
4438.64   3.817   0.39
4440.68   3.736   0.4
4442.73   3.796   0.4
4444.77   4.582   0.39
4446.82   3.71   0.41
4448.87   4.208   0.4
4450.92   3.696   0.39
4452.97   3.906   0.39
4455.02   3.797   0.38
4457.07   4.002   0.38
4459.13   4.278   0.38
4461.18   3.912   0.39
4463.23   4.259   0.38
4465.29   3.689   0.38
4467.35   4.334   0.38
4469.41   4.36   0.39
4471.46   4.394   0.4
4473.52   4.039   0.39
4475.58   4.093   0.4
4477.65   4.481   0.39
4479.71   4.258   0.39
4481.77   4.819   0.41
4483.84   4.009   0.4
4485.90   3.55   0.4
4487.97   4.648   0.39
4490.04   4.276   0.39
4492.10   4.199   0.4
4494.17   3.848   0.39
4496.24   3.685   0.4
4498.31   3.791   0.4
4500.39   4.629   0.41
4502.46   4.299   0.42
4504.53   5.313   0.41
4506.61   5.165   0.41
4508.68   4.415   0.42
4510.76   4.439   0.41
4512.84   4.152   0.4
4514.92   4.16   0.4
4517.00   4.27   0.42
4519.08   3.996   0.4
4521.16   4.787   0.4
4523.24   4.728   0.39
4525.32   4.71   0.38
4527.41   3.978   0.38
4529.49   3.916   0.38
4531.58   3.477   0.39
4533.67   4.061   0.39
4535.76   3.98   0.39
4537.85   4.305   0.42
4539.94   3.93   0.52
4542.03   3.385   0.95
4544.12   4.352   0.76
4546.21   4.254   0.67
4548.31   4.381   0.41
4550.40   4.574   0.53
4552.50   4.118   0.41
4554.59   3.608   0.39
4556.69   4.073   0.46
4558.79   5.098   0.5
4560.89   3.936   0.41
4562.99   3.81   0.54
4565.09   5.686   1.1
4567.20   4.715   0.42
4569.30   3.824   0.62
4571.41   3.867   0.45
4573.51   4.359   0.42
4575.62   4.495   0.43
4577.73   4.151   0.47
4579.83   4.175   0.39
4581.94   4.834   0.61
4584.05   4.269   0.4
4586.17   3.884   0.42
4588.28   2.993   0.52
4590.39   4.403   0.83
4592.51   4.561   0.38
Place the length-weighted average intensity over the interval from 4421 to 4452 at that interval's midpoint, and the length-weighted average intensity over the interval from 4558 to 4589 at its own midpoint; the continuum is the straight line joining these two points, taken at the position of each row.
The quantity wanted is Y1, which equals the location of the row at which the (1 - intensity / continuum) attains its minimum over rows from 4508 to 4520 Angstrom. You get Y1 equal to 4510.76 Angstrom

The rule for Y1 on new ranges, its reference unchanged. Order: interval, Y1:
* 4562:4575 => 4565.09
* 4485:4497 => 4487.97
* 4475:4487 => 4481.77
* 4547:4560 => 4558.79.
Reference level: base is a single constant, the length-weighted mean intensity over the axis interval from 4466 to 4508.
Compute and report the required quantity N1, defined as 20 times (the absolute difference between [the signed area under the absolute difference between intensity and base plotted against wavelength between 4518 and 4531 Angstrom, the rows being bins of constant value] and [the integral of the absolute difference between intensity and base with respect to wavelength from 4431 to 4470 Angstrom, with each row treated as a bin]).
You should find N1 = 207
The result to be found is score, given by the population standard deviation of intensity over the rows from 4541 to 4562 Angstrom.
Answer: 0.46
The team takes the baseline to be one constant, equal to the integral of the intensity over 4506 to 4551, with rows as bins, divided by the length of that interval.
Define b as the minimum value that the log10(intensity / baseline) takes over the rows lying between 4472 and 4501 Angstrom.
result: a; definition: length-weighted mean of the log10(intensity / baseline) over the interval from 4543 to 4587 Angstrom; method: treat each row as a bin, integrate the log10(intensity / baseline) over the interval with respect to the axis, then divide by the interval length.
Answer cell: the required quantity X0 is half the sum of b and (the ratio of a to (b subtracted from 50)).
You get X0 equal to -0.038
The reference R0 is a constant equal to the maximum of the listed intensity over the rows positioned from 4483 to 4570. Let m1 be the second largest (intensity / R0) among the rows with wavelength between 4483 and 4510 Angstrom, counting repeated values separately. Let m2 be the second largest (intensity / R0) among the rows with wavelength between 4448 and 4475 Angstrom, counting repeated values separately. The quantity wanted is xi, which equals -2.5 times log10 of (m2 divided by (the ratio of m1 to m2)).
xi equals 0.47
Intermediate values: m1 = 0.91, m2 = 0.767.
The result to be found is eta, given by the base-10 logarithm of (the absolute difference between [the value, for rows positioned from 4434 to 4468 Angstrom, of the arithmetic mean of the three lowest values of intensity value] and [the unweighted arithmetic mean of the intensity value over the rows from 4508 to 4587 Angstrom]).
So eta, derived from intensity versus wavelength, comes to -0.22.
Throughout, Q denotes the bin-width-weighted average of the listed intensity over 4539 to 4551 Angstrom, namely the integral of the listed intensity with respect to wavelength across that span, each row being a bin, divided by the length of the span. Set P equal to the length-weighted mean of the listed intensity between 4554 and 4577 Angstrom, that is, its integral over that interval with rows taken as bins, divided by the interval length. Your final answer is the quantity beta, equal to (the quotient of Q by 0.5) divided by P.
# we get 1.91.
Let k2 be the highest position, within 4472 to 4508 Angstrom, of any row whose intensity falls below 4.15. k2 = 4498.31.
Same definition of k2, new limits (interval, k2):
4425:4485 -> 4483.84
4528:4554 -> 4552.50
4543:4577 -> 4571.41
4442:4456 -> 4455.02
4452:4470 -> 4465.29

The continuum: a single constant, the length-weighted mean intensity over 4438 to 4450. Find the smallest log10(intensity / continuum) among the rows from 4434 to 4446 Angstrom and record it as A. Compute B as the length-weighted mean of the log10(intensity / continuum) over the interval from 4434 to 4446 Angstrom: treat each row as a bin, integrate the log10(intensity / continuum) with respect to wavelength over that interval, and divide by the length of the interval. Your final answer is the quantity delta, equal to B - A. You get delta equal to 0.049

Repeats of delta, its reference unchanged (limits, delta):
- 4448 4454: 0.026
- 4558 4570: 0.069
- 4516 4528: 0.045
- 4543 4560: 0.074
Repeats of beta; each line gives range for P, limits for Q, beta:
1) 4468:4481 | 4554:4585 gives 2.02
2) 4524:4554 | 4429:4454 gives 1.85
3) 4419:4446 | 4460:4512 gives 2.21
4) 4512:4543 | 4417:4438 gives 1.88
